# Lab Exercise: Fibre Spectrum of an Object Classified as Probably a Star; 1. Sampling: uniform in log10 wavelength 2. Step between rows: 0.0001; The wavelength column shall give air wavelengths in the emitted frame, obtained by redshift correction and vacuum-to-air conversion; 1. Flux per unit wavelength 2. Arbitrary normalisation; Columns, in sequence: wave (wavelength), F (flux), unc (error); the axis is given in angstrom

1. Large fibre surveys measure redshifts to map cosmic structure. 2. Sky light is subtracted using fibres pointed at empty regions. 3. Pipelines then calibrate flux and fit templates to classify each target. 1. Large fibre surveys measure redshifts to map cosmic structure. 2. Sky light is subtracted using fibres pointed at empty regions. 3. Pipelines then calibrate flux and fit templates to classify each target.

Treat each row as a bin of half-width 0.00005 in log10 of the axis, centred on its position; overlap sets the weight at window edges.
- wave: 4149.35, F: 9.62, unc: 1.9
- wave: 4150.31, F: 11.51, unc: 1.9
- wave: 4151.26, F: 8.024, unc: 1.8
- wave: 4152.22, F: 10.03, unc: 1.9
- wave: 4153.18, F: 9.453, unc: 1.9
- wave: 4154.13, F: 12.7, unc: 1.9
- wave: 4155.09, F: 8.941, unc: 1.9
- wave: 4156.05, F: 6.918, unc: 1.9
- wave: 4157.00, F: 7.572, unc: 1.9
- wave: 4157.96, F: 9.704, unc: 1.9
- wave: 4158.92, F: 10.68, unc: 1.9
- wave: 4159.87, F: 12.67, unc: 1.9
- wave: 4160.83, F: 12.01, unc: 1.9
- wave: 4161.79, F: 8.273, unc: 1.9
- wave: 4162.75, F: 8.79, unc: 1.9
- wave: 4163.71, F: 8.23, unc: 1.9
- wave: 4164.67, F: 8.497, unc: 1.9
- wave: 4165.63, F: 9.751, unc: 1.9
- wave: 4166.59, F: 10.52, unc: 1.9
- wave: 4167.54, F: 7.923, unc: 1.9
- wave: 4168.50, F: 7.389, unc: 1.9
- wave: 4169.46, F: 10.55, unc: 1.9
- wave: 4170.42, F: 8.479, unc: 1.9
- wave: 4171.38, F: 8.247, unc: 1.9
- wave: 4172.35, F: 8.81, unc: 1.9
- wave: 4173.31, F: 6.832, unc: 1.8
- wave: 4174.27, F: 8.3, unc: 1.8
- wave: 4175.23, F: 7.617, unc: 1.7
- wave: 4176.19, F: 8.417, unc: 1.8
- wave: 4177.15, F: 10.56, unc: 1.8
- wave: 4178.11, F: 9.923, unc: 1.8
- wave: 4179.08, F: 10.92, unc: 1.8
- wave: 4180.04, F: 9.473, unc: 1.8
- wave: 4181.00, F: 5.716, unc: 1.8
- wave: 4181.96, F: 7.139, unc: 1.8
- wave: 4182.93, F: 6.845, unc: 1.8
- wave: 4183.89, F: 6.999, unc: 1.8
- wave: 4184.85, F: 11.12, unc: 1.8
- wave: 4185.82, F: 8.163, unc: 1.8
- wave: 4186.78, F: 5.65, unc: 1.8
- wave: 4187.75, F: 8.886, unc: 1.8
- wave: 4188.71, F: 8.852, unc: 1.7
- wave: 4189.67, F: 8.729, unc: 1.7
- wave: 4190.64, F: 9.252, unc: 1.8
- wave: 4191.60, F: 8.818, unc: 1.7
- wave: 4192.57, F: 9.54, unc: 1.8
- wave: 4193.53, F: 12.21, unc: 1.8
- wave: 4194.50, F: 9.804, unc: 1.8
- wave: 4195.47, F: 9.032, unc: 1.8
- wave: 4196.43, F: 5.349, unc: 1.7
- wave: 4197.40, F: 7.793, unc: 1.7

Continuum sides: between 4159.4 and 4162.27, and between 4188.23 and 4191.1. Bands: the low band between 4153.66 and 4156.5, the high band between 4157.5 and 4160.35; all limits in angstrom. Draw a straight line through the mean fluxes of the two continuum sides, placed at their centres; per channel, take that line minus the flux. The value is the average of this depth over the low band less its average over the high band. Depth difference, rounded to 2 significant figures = 1.8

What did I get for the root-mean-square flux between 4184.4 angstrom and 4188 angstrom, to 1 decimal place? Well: 8.7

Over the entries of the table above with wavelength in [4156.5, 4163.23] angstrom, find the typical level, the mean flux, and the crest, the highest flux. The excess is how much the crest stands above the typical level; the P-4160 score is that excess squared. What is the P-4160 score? 7.4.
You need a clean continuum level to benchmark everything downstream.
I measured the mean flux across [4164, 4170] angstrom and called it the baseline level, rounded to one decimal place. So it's 9.1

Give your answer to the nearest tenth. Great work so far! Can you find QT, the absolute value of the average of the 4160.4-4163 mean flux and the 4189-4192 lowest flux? 9.2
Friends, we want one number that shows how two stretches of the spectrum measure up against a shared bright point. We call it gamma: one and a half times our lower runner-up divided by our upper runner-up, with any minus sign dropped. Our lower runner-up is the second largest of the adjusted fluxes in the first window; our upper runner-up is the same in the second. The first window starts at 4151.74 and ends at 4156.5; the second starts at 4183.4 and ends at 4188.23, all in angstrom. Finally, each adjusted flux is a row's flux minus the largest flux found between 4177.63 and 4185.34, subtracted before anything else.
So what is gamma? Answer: 0.73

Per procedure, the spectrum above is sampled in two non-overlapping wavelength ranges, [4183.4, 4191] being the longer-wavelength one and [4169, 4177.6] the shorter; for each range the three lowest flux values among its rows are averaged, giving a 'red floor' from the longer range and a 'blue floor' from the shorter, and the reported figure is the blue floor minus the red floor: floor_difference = 0.63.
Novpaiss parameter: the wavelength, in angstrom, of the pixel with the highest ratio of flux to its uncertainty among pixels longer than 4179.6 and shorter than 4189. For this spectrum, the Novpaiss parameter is 4184.85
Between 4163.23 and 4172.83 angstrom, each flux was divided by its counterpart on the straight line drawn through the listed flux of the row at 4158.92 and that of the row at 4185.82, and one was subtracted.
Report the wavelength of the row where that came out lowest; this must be 4168.50 angstrom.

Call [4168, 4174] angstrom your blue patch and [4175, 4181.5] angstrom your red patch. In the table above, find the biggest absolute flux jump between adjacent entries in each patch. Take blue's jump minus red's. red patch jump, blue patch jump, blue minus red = -0.60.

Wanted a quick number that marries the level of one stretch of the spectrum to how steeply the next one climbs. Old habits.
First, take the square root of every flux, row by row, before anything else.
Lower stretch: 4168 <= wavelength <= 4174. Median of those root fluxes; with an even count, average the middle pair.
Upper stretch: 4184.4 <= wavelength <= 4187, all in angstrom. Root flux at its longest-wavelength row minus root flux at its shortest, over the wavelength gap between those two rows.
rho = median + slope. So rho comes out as 2.40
